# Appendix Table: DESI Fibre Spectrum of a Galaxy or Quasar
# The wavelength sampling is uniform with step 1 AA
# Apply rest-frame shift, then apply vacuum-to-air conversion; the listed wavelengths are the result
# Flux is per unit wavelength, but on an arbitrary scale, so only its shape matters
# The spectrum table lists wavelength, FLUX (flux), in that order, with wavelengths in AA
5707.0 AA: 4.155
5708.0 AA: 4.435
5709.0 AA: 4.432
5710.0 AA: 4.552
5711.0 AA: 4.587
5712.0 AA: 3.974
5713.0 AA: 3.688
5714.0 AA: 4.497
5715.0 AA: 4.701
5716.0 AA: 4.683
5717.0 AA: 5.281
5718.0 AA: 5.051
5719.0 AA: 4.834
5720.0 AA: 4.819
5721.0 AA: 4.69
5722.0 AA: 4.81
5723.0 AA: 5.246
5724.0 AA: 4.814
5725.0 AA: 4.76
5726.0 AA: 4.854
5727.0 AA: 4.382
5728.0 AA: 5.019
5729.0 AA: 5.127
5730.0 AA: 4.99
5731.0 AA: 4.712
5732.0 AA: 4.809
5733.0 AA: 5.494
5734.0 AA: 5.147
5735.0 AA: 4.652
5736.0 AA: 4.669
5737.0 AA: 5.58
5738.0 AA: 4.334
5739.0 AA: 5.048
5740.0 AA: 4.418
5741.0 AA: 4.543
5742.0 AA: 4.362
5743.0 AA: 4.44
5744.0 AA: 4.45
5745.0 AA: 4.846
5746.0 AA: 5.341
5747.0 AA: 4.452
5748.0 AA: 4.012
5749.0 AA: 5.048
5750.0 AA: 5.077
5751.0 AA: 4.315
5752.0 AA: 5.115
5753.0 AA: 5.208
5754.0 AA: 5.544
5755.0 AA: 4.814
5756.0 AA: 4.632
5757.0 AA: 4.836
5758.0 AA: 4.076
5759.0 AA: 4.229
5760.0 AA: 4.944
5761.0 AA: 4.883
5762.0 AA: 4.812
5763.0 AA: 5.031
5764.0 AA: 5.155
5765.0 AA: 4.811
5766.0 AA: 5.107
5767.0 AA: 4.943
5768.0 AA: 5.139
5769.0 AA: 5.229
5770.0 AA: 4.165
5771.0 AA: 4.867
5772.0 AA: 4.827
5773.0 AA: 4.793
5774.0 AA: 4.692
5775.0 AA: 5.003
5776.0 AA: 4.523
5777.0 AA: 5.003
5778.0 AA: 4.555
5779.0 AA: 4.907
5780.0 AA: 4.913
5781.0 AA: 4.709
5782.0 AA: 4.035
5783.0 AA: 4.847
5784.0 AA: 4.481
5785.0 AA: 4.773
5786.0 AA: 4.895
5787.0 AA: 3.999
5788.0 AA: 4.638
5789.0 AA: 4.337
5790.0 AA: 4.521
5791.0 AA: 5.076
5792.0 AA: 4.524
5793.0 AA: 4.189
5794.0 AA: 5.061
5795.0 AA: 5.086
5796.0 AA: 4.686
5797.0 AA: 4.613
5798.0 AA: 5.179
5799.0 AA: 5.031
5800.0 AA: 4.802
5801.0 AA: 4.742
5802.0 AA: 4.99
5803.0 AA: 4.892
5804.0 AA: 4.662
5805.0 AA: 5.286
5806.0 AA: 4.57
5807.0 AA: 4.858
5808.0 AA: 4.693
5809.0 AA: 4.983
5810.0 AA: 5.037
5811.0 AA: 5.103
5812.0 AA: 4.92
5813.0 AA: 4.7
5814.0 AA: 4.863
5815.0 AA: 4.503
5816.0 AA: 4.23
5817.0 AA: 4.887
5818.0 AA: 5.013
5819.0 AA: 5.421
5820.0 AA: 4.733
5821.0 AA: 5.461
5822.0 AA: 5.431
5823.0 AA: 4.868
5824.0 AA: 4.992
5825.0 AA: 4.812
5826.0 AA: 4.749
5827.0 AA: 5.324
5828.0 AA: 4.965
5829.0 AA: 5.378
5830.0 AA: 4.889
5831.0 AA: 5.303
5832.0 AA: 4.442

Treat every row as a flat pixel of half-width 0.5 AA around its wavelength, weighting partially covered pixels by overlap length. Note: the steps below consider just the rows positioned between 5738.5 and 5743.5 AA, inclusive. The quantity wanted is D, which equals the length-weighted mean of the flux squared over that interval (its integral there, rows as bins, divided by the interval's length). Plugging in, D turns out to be 20.9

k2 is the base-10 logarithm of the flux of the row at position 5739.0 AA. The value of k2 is 0.703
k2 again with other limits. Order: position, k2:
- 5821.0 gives 0.737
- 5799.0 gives 0.702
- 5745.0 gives 0.685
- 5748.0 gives 0.603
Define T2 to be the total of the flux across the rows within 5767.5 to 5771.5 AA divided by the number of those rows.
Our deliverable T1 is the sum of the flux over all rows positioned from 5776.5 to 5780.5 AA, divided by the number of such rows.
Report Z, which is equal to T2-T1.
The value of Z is 0.01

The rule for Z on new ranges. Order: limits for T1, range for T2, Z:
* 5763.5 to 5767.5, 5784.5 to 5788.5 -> -0.43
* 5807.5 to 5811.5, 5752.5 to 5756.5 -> 0.10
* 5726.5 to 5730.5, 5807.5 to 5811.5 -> 0.07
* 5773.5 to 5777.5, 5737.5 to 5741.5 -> -0.22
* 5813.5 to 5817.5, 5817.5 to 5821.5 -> 0.54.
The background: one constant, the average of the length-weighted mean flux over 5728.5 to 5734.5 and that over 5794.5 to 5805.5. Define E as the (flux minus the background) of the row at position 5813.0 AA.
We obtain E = -0.28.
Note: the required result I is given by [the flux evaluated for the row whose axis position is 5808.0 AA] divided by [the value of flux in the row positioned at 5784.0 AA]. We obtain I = 1.05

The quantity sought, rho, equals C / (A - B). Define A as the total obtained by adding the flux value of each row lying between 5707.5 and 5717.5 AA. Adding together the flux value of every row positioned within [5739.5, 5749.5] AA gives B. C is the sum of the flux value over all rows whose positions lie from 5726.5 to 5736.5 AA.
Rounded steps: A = 45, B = 45.9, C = 49.0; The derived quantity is -45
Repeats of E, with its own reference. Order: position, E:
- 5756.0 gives -0.34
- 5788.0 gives -0.34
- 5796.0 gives -0.29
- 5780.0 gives -0.06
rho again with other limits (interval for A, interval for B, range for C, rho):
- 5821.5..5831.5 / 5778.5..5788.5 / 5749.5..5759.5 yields 11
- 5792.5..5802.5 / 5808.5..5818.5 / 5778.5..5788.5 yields 330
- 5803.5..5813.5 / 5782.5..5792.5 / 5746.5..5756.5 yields 18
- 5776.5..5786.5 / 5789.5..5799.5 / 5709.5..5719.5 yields -54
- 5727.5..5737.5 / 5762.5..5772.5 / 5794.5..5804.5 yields 53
